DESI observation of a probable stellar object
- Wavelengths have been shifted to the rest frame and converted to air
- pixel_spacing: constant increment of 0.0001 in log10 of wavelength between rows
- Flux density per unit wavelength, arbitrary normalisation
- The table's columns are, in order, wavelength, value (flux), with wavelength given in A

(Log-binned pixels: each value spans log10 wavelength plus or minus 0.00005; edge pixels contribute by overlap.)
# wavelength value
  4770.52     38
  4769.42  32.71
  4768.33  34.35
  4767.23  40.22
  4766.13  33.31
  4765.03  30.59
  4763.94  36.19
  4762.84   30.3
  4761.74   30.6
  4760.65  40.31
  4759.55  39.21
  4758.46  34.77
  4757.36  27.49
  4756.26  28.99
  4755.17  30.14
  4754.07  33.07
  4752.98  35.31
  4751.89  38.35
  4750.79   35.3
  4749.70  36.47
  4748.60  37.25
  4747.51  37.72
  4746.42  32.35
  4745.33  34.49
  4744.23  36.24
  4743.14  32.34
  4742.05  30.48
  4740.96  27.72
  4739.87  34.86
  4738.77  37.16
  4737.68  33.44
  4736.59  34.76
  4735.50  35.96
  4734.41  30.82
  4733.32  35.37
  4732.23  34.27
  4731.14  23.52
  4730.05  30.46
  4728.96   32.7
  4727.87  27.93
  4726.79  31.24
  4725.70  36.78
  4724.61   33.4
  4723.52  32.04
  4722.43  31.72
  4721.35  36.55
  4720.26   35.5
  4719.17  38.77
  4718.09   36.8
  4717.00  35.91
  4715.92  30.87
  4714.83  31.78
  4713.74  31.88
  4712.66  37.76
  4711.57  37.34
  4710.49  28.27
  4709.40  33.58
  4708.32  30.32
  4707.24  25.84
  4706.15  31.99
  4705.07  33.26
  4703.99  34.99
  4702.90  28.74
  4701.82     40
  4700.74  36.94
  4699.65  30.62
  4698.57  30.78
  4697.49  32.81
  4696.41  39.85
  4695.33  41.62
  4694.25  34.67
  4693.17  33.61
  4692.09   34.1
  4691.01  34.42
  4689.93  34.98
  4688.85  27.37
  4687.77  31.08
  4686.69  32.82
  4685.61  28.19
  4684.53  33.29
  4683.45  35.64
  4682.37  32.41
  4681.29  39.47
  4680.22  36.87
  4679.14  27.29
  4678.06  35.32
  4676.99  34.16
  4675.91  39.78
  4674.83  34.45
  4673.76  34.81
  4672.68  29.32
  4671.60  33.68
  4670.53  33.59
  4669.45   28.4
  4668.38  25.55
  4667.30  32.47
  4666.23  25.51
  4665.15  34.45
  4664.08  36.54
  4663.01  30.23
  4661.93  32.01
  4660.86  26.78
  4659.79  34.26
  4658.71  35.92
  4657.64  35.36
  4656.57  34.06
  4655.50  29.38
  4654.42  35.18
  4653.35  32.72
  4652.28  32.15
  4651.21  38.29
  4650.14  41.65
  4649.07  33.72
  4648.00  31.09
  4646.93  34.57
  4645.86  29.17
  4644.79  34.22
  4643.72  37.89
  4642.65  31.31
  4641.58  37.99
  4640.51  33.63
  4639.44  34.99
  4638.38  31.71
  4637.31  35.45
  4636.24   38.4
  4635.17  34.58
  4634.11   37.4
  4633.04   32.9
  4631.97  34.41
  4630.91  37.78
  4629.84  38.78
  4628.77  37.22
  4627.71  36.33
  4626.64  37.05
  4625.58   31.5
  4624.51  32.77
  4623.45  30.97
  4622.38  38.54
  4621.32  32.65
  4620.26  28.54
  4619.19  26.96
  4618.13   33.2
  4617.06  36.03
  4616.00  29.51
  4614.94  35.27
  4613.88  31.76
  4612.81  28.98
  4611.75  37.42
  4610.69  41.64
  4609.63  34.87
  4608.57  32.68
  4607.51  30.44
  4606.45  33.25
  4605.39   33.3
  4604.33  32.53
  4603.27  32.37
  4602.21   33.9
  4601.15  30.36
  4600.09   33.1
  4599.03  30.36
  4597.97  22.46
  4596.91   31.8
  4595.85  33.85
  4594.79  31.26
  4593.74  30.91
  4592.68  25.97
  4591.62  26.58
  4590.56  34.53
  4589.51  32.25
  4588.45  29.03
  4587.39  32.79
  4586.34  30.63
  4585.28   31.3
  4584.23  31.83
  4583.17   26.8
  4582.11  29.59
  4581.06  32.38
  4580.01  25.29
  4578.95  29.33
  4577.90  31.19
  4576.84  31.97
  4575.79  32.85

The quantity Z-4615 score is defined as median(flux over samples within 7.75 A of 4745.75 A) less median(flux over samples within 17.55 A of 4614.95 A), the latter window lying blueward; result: 2.2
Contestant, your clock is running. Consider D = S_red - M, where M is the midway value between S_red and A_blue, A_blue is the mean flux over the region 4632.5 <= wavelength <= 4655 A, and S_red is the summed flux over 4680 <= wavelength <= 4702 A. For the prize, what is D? 343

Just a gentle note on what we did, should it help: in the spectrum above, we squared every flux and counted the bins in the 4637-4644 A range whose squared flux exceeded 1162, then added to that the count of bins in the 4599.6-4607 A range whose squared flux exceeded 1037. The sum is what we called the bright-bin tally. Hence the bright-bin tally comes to 10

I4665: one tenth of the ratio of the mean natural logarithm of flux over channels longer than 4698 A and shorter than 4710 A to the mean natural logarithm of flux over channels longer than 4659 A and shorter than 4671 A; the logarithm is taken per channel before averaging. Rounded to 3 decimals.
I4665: 0.101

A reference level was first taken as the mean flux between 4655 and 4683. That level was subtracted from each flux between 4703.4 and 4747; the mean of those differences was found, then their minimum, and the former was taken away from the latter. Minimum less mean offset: -10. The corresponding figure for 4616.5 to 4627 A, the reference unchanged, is -6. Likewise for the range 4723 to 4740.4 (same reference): -9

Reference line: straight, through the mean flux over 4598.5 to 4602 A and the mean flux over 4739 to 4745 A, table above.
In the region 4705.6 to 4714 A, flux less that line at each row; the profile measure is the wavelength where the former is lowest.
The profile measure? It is 4707.24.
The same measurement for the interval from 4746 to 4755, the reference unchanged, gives 4746.42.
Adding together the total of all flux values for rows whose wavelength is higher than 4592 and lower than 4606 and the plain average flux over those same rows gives 433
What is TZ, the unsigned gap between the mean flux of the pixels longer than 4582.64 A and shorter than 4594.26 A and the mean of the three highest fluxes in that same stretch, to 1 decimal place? 3.0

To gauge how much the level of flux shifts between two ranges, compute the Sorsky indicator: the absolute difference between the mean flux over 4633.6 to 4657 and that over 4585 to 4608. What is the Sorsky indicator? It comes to 3.5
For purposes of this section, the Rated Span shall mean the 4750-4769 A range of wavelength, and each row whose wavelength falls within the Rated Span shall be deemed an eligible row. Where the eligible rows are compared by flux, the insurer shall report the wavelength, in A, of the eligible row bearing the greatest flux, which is 4760.65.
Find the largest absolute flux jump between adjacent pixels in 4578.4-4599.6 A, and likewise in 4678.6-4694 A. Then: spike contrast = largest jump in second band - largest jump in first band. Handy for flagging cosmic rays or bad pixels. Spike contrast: 0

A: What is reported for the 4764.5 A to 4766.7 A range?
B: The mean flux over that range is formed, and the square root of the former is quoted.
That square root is 5.65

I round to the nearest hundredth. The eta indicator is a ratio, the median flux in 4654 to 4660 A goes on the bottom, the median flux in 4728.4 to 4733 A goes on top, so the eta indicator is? 0.91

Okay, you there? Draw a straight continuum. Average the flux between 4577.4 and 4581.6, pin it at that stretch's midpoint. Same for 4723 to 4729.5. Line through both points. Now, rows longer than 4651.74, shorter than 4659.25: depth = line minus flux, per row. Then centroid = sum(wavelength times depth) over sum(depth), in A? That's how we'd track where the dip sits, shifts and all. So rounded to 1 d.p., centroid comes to 4656.4 A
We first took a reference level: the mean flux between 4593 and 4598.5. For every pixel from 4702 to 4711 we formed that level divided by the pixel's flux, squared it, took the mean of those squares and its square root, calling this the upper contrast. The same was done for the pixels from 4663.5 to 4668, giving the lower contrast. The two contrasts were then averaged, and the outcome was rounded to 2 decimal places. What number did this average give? 0.97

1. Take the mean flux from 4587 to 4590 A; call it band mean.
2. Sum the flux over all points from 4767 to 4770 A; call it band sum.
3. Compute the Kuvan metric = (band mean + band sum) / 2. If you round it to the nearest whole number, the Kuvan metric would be 69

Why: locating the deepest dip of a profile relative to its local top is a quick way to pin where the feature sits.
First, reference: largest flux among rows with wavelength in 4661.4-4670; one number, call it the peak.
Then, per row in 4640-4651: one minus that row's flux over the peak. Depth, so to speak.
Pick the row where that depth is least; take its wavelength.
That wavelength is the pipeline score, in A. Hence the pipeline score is 4650.14 A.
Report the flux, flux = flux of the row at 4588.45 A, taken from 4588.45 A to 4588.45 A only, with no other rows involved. 29.03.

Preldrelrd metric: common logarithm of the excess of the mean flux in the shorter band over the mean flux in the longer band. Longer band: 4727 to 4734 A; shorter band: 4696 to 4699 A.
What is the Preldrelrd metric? 0.6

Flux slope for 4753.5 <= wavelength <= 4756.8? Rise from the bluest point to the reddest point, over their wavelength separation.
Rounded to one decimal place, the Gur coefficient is -1.9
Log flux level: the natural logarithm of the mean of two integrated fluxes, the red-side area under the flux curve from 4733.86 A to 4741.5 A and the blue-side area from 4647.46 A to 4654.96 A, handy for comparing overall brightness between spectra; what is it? 5.56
